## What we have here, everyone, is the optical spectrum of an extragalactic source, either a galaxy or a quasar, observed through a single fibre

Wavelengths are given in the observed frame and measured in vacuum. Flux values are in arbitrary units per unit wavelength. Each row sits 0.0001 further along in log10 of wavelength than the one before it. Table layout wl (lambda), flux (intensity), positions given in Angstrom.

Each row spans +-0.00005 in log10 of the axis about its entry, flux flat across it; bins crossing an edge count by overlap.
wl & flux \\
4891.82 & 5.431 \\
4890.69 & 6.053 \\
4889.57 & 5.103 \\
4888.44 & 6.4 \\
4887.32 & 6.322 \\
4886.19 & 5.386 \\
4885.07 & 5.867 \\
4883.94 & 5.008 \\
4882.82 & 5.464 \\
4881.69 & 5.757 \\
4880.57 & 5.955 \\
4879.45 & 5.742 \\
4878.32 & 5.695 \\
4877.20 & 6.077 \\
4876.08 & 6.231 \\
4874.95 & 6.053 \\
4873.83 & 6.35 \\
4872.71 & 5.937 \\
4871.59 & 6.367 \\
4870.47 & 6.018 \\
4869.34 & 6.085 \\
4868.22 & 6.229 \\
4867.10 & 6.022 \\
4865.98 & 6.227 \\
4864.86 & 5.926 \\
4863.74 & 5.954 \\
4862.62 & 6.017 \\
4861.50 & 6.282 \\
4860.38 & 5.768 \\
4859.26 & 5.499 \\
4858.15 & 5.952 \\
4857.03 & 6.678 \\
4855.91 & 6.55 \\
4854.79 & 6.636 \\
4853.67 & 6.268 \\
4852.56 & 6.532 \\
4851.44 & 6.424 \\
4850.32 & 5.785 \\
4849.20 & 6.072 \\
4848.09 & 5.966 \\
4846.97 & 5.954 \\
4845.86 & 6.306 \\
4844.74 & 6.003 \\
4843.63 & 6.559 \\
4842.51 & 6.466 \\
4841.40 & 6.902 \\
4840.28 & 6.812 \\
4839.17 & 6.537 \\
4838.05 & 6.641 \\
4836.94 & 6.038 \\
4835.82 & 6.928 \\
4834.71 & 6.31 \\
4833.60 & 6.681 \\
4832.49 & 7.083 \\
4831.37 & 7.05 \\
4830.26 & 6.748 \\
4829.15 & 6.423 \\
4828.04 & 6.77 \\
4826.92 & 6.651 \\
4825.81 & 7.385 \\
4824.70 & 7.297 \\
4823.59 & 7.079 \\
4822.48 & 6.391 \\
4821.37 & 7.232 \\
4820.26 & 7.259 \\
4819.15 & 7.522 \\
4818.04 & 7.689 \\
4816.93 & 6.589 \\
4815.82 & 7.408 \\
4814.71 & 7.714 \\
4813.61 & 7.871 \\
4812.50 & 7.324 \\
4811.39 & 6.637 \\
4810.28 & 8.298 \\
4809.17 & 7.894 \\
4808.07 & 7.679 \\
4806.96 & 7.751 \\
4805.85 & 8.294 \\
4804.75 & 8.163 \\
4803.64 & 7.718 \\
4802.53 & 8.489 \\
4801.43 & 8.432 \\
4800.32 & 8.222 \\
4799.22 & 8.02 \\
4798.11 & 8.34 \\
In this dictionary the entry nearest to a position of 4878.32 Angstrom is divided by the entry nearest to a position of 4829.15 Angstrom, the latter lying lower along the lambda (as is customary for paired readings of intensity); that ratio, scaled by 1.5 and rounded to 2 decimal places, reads 1.33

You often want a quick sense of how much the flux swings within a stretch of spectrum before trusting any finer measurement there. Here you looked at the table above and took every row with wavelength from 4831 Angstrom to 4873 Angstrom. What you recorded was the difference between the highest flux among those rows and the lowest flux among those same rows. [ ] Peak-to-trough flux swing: 1.6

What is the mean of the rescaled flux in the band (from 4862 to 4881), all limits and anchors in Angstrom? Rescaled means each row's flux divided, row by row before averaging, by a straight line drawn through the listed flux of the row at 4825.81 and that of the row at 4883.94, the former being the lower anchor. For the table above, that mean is 1.099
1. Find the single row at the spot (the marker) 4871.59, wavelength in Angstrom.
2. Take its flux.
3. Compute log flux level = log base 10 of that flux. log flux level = 0.80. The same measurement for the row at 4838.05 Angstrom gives 0.82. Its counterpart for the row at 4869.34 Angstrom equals 0.78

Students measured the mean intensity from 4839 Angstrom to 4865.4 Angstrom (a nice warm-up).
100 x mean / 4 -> 156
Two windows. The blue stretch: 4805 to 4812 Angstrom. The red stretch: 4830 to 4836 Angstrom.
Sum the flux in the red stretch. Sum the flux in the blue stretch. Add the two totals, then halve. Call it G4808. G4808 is 43.7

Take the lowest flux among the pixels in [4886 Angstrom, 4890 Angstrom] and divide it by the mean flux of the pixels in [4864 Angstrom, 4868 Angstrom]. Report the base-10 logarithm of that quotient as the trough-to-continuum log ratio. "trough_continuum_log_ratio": -0.075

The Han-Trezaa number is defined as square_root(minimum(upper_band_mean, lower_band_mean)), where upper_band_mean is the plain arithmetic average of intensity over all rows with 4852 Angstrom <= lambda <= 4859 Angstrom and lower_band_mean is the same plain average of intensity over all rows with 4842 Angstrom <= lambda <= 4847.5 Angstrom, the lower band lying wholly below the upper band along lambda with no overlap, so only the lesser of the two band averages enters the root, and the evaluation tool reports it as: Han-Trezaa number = 2.50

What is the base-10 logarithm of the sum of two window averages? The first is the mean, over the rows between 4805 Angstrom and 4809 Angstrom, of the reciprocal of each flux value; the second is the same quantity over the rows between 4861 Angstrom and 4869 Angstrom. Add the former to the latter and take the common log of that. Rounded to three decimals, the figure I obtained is -0.536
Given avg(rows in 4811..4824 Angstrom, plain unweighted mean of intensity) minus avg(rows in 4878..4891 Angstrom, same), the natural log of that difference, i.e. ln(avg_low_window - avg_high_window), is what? 0.4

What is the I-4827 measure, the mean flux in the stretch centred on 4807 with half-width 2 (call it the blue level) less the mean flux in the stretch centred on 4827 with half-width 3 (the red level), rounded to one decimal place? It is 1.0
